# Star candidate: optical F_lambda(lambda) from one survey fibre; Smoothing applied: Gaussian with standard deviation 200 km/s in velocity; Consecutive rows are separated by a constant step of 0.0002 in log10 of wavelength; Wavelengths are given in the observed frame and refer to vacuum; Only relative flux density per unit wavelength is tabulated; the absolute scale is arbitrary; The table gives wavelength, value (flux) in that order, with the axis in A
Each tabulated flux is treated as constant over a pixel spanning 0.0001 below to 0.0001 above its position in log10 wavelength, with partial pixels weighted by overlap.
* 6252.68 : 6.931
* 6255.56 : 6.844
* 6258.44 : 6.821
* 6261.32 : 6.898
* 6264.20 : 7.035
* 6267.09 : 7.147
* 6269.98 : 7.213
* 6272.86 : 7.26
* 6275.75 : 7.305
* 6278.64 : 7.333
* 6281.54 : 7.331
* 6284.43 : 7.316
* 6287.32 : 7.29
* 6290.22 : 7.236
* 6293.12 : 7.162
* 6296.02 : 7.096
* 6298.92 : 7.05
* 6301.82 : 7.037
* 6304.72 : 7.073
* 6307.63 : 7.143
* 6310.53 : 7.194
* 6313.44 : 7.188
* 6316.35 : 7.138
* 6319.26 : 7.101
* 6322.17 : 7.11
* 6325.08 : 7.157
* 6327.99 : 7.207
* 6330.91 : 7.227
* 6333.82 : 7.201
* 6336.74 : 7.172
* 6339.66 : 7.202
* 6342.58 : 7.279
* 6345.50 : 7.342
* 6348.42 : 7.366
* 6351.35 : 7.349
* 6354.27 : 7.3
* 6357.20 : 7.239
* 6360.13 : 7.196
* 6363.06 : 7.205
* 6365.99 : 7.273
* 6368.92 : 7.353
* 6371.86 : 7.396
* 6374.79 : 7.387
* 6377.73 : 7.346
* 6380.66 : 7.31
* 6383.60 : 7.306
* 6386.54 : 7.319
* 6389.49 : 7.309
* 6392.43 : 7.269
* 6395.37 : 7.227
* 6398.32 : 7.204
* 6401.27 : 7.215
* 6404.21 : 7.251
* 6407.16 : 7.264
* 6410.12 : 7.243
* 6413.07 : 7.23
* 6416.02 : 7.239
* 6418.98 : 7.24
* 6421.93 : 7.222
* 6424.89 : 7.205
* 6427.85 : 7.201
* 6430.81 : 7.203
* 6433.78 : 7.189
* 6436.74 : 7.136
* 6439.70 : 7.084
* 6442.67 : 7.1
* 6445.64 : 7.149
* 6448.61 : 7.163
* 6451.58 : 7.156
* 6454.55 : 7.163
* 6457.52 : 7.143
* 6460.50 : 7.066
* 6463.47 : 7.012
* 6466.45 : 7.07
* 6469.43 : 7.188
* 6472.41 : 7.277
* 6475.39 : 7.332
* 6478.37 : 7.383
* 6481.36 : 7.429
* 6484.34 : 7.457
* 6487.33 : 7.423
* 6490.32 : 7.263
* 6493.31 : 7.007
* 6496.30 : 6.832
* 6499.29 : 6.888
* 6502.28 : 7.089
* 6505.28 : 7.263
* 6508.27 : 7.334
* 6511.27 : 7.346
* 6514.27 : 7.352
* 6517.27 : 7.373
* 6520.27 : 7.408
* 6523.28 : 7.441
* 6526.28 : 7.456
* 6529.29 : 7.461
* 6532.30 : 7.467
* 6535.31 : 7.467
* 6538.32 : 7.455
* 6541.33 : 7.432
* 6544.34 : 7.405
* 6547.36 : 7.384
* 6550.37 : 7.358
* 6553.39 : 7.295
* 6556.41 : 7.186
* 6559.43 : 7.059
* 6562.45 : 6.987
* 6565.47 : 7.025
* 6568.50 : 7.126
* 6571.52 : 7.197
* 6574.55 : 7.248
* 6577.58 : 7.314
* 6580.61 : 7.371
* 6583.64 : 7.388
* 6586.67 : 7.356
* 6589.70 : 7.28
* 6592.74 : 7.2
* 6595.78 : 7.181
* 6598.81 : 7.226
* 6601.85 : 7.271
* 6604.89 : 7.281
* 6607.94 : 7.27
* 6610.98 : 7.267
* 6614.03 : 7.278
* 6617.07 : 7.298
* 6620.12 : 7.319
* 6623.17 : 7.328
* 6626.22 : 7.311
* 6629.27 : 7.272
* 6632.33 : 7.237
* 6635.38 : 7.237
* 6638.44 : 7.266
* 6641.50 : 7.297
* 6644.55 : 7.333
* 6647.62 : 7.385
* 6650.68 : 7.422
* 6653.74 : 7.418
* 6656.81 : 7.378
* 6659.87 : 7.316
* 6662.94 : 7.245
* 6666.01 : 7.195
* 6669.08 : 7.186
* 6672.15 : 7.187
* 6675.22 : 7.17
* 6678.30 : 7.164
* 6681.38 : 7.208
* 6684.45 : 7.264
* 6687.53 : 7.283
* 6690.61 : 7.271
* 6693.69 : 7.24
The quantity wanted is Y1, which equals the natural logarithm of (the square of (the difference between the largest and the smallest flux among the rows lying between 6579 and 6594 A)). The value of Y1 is -3.3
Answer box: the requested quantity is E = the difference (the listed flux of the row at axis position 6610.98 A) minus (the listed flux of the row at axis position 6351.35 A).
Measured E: -0.08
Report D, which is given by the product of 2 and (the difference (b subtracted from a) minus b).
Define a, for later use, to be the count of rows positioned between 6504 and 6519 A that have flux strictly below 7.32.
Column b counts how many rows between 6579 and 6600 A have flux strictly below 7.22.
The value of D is -6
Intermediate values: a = 1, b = 2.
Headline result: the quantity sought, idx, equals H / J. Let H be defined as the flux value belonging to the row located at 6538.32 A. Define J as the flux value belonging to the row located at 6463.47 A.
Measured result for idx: 1.06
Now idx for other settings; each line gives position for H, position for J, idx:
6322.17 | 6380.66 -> 0.97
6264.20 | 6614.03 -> 0.97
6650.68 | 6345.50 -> 1.01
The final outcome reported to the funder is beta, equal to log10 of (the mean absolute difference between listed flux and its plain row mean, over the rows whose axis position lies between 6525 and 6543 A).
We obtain -2.1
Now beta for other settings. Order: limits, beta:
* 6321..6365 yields -1.2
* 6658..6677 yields -1.4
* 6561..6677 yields -1.2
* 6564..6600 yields -1.1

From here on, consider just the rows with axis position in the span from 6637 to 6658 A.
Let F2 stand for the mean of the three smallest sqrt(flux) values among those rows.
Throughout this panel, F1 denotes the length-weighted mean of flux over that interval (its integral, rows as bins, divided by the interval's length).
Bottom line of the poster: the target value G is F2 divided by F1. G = 0.367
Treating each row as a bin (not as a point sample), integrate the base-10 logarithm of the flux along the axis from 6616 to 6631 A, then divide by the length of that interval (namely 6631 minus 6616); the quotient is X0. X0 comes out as 0.863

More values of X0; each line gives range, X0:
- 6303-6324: 0.853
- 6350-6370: 0.862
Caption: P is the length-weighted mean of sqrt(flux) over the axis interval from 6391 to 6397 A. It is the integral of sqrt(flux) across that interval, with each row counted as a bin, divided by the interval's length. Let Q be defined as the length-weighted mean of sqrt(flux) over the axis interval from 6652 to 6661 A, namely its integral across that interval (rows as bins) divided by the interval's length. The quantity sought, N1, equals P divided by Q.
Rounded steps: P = 2.69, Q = 2.72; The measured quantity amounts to 0.99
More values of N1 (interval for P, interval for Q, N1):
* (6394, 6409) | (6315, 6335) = 1.00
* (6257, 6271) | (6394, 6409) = 0.99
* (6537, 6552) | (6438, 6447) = 1.02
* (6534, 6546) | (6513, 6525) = 1.00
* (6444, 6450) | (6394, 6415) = 0.99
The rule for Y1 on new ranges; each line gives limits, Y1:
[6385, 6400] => -4.3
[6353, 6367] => -4.5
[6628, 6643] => -5.6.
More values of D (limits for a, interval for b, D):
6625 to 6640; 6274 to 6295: 6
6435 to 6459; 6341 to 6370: 8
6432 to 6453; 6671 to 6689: -2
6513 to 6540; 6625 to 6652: 0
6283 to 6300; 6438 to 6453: -8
